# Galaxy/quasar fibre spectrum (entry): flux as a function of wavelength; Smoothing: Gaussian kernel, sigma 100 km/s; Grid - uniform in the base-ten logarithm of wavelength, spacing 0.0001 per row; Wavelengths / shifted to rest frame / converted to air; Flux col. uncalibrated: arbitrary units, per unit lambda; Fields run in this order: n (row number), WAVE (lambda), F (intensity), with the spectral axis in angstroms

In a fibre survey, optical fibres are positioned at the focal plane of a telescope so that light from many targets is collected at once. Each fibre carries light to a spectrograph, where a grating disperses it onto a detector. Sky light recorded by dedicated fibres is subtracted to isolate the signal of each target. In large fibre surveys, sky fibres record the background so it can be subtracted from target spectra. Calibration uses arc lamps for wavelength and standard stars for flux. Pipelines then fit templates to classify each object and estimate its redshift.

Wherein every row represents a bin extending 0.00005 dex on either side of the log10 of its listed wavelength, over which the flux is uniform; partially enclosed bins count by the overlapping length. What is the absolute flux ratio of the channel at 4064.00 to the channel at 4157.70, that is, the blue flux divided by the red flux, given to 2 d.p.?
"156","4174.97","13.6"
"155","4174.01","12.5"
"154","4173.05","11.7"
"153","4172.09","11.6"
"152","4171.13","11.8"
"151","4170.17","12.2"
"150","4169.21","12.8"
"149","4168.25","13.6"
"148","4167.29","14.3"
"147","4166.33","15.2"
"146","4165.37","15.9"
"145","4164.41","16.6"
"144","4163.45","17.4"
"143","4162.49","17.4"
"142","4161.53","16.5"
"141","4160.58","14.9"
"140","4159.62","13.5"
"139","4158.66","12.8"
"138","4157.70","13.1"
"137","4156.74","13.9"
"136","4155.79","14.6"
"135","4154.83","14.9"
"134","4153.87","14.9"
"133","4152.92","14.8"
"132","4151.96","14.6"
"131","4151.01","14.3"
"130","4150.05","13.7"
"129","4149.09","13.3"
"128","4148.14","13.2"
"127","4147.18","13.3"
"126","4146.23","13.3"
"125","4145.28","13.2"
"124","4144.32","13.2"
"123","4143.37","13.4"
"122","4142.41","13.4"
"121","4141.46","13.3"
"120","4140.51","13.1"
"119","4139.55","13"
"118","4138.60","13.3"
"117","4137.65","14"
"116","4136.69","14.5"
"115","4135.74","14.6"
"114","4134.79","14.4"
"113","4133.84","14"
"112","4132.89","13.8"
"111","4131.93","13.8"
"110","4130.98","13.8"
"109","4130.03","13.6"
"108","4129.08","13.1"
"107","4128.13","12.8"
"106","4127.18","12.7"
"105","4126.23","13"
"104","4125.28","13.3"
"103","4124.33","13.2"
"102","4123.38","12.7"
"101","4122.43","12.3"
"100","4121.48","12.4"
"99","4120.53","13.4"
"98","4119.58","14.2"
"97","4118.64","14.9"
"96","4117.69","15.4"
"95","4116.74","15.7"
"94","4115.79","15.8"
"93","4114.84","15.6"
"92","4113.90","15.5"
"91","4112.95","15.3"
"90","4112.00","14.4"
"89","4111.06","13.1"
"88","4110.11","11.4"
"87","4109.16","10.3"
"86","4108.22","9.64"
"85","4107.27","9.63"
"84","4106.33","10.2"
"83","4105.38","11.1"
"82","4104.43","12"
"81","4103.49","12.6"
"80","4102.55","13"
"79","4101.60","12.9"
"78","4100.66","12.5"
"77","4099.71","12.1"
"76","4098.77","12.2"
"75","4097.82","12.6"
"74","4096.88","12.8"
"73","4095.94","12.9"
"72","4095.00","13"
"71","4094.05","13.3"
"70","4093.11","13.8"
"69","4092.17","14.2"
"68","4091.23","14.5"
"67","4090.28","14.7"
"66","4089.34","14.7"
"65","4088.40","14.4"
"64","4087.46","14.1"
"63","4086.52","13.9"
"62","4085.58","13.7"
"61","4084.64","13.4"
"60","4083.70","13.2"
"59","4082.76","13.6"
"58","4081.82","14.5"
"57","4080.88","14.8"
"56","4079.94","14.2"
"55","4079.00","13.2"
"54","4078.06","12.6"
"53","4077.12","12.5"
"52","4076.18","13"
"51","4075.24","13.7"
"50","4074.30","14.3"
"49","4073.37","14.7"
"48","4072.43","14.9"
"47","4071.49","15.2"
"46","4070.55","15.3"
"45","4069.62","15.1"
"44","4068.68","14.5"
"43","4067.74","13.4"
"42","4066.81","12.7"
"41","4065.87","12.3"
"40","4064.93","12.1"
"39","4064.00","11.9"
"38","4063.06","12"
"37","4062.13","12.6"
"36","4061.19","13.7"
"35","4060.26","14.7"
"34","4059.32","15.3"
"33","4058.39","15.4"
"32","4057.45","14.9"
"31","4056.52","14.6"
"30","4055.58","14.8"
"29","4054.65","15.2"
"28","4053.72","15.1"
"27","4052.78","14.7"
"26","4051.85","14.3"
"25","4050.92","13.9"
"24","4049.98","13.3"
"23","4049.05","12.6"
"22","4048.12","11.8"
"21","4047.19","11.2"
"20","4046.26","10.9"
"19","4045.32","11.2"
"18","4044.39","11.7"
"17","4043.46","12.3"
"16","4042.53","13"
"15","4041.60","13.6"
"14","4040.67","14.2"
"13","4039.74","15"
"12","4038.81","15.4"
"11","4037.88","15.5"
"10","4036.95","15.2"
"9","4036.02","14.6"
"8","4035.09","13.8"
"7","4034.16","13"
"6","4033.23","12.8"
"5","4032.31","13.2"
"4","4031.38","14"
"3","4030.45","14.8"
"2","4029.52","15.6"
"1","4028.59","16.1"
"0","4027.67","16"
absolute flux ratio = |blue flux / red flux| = 0.91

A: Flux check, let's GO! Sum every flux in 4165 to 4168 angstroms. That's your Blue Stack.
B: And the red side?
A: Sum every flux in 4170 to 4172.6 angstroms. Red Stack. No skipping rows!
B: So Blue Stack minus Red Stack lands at 9.8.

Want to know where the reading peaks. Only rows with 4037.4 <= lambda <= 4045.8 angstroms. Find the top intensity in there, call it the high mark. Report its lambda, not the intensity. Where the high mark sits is 4037.88 angstroms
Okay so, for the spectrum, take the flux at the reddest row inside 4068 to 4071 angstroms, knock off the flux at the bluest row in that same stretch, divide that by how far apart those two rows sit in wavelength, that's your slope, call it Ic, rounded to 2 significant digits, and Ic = 0.43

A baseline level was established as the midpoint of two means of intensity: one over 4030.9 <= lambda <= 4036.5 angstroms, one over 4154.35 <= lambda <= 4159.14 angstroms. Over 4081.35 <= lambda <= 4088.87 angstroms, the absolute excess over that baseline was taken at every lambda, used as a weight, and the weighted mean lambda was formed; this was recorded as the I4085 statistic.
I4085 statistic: 4085.0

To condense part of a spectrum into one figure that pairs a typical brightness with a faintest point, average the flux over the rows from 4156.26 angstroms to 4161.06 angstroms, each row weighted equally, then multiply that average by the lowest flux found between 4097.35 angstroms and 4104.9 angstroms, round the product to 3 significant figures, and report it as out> 164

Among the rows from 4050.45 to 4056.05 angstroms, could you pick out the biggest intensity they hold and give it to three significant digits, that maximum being 15.2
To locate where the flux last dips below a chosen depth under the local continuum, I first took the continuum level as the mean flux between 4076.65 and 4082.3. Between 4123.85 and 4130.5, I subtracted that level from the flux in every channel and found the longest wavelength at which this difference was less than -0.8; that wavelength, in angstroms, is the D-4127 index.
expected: 4128.13 angstroms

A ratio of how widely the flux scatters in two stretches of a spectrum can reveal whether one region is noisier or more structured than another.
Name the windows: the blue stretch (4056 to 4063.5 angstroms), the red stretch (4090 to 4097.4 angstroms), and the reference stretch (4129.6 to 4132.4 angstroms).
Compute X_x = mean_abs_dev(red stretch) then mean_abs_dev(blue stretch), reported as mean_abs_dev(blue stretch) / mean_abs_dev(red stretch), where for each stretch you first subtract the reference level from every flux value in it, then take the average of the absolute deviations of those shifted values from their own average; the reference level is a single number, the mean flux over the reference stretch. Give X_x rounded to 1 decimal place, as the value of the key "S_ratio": 1.6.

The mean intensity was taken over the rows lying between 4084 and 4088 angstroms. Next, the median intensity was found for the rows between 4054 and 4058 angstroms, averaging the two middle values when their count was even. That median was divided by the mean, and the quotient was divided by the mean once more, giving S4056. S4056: 0.078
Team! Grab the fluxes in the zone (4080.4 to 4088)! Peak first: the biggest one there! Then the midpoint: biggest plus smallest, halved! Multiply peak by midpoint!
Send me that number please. 207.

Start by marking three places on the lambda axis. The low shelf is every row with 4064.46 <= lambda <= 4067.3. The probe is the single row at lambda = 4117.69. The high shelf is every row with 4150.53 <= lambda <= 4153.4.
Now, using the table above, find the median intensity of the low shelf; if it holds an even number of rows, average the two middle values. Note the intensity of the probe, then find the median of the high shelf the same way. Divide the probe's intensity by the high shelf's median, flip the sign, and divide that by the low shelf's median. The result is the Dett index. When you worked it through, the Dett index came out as -0.086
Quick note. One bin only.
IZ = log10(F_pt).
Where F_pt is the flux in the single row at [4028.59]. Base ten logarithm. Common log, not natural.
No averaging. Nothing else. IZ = 1.21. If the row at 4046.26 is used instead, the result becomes 1.04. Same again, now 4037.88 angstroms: 1.19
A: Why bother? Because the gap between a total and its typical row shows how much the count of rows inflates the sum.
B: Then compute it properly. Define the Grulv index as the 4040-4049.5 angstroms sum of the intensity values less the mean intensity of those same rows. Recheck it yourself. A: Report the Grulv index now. 110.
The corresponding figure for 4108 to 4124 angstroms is 218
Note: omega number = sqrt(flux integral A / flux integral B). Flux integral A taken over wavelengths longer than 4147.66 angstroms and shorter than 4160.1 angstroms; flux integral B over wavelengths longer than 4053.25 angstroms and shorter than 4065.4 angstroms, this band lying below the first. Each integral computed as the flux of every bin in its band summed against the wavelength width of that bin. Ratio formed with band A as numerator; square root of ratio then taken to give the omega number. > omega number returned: 1.01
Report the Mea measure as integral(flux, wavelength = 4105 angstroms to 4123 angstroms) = 237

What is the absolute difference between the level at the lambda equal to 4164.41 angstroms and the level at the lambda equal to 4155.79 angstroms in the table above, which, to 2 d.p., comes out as 2.00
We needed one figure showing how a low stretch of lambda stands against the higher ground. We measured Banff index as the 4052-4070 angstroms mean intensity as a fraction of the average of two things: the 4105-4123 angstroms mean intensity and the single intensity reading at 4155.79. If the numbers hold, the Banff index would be 1.00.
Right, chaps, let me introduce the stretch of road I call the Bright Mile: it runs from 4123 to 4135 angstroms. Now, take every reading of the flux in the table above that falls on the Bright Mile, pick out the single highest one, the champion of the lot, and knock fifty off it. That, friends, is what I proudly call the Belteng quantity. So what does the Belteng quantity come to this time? -35.6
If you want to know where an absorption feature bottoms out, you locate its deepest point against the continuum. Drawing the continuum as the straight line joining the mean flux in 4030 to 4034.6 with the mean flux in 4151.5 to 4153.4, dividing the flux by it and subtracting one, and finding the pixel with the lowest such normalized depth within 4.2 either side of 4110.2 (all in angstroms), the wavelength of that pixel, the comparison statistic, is 4107.27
